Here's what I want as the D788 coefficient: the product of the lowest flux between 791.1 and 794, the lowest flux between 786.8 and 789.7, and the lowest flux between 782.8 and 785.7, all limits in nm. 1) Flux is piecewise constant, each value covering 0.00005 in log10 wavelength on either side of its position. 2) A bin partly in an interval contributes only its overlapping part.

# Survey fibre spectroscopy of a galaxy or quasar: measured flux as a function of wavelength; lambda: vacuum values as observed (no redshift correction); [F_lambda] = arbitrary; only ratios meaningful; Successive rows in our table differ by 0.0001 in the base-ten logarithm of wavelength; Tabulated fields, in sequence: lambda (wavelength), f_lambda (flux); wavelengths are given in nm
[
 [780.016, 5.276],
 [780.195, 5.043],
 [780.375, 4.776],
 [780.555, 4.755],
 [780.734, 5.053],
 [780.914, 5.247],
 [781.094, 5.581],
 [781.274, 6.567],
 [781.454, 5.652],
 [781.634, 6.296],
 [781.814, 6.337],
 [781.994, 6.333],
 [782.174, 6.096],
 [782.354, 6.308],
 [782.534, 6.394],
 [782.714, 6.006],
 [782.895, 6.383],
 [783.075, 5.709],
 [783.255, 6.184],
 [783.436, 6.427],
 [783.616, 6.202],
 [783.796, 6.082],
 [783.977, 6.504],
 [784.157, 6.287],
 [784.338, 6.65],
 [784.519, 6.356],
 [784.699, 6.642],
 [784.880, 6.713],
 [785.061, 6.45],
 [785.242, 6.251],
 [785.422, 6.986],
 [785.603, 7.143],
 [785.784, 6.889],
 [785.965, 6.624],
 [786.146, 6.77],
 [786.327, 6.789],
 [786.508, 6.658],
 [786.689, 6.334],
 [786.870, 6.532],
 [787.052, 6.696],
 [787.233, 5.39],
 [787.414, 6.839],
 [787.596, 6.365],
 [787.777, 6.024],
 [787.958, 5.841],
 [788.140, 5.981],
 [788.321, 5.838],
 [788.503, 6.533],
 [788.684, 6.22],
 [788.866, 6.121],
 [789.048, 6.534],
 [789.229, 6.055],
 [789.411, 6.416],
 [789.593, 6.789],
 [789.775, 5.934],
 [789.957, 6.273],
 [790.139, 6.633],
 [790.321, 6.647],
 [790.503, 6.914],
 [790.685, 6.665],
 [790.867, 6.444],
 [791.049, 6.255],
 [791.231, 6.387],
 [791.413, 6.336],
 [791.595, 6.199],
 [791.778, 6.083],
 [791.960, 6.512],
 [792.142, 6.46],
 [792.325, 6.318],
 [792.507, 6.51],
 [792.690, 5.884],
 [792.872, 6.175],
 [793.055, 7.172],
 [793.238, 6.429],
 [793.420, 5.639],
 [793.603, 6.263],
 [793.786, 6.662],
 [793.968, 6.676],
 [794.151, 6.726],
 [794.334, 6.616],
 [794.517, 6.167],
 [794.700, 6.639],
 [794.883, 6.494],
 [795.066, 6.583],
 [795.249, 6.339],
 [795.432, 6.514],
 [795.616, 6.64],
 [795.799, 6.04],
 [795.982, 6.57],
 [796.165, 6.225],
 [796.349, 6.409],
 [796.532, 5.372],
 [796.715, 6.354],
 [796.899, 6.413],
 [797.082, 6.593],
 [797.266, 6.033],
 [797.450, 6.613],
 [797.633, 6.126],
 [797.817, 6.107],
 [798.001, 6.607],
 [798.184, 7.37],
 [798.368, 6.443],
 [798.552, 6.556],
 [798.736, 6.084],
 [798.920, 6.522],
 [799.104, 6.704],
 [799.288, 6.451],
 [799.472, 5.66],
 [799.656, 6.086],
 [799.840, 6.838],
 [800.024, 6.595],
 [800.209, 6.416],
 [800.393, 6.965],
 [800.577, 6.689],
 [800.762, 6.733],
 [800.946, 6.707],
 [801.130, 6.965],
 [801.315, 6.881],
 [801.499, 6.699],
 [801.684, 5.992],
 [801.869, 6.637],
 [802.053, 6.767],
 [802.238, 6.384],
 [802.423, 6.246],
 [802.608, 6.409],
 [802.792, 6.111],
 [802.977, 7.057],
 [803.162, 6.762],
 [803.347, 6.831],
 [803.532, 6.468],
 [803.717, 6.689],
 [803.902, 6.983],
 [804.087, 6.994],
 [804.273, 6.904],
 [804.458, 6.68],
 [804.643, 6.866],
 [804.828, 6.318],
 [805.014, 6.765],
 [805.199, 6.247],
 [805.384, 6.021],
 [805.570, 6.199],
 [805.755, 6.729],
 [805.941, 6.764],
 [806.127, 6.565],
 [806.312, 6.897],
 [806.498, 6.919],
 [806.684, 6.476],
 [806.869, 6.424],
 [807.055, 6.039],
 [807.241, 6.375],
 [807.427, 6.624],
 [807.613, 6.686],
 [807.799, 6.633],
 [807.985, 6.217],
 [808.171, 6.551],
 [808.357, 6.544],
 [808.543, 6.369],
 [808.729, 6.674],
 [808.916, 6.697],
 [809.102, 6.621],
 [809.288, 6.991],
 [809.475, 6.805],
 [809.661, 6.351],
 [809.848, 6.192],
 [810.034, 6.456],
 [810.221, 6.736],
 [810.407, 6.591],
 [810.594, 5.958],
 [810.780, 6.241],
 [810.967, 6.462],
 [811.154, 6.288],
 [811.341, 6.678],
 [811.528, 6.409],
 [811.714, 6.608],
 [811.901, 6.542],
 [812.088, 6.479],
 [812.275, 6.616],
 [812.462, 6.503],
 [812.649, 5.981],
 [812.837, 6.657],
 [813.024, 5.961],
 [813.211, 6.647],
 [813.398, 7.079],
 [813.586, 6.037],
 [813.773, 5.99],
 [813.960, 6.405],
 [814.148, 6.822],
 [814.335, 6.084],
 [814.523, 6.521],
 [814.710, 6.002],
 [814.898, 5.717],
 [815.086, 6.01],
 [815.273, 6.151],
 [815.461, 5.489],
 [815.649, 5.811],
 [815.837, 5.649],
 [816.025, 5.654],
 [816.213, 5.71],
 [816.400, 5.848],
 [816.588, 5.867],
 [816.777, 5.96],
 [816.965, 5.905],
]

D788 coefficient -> 174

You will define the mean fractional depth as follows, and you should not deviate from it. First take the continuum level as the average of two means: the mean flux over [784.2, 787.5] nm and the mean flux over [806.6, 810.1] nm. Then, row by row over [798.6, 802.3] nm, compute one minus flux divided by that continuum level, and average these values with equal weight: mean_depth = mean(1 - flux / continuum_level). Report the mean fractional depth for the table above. 0.00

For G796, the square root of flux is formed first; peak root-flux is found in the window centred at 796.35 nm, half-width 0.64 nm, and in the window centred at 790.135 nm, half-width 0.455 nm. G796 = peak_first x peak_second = 6.74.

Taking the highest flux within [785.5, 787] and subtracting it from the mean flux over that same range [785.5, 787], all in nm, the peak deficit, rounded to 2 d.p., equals -0.43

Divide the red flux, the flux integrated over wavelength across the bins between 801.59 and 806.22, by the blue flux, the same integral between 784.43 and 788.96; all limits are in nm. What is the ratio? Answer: 1.044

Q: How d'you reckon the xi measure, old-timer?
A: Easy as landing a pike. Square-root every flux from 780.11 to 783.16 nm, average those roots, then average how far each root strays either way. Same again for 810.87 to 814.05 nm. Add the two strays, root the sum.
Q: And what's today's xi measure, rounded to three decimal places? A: 0.397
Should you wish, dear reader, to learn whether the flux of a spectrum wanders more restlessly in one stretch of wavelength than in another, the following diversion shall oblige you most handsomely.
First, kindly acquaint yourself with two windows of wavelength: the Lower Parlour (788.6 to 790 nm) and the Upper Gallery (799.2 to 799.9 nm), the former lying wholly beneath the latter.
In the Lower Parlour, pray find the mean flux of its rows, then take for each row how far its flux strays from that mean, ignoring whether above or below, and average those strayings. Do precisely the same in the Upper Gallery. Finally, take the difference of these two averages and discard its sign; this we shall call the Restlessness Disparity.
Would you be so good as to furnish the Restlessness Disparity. 0.17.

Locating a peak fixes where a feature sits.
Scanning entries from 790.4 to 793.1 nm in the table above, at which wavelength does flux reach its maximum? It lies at 793.055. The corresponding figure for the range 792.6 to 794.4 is 793.055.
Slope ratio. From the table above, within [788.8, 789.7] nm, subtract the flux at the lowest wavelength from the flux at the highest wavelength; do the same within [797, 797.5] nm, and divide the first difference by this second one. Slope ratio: 33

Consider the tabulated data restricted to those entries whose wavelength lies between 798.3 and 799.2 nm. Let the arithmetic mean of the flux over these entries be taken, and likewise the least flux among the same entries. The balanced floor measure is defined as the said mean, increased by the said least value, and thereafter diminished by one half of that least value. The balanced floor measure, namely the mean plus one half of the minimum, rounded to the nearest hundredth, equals 9.50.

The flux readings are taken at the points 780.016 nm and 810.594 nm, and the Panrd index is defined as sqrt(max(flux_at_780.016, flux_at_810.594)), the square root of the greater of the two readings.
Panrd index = 2.44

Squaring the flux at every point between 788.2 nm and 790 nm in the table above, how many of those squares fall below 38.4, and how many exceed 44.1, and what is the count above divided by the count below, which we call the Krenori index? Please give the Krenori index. 0.25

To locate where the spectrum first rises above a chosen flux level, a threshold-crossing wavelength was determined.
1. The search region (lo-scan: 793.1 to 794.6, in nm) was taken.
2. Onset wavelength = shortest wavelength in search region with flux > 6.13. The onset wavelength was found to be 793.238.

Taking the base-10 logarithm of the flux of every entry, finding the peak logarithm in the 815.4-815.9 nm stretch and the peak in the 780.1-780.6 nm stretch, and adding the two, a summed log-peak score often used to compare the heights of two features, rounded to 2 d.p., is 1.47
